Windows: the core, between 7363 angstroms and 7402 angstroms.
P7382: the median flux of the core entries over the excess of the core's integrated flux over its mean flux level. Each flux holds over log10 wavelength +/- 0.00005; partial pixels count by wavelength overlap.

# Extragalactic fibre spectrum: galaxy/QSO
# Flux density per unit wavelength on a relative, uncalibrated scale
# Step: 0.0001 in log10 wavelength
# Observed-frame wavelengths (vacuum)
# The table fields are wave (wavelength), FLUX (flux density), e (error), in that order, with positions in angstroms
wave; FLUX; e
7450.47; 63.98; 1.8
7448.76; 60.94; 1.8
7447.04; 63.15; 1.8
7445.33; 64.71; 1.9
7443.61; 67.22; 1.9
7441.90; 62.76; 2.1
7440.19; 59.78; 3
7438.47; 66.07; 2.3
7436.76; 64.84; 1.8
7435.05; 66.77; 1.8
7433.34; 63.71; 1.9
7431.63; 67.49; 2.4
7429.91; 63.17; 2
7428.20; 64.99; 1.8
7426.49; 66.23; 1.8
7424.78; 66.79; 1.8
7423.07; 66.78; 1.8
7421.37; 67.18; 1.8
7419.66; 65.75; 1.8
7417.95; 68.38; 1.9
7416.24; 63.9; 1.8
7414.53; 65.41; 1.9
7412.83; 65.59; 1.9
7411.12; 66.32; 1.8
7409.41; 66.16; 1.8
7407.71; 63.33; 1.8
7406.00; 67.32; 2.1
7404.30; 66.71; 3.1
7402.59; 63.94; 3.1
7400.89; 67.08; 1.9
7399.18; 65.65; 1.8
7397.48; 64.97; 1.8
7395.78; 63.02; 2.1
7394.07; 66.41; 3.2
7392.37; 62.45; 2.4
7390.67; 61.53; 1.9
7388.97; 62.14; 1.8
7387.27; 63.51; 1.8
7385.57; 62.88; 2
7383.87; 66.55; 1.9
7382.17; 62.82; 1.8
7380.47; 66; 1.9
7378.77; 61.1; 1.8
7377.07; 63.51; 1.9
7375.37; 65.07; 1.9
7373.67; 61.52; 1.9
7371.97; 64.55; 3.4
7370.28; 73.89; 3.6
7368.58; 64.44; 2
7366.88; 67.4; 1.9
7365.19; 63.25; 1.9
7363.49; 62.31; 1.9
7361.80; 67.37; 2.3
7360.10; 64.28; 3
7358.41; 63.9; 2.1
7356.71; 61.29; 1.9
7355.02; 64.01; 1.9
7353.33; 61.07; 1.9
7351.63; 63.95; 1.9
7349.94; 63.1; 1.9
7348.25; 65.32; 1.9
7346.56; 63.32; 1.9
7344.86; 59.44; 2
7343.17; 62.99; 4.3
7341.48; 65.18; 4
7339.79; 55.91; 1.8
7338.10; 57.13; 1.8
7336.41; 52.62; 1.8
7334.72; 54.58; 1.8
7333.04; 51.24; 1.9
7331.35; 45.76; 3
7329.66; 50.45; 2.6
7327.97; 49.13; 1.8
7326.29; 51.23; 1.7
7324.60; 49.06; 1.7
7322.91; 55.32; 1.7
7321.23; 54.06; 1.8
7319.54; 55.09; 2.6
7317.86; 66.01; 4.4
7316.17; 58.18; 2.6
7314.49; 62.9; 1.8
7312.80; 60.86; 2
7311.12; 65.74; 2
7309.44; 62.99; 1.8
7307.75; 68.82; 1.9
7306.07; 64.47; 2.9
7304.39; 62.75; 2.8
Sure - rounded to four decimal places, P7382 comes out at 0.0259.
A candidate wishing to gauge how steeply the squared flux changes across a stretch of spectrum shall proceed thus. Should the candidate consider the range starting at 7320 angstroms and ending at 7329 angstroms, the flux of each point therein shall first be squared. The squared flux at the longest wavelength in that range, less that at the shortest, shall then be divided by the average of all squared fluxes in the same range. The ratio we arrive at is -0.19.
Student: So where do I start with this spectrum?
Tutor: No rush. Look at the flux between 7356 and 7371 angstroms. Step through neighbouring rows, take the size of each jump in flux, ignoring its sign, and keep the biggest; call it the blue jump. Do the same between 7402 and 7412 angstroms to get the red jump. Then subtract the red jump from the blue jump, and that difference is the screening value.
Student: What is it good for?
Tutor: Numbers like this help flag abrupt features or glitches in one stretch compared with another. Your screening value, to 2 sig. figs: 5.5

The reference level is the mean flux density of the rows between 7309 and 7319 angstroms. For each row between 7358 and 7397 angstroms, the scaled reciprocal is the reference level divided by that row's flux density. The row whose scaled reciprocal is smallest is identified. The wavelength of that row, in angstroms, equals 7370.28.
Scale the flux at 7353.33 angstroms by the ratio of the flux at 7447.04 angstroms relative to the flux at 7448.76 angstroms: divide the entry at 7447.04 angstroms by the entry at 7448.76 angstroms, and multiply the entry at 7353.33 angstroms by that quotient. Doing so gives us 63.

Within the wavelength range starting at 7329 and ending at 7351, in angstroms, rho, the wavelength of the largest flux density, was 7348.25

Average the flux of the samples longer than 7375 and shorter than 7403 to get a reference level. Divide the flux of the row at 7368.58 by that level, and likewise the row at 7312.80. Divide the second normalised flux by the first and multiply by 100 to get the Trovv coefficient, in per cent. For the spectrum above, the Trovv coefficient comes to 94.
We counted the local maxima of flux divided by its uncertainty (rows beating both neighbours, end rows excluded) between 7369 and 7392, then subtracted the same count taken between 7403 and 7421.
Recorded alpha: 2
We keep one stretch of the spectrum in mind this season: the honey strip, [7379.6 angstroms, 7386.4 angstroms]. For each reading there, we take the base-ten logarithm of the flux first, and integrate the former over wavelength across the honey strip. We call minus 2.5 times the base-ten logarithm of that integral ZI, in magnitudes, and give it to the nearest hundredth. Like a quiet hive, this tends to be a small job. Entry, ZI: -2.73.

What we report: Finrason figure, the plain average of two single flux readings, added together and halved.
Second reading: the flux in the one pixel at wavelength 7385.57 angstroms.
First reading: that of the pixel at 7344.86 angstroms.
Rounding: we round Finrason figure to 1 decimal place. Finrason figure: 61.2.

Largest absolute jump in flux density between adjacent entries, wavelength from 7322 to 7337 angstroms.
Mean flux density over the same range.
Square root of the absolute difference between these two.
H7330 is 6.7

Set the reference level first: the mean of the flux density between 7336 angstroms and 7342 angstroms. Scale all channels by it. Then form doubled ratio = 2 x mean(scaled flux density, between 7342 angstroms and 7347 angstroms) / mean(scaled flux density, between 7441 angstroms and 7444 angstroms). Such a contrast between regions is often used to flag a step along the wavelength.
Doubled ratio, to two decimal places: 1.91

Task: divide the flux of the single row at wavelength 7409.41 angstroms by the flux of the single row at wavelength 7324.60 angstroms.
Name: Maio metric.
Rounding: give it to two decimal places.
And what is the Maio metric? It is 1.35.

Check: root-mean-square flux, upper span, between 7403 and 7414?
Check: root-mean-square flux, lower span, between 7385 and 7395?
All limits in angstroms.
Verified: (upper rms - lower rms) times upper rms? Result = 181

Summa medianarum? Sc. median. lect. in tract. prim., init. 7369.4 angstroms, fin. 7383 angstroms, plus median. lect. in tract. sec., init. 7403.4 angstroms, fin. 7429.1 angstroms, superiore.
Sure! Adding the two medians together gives 130.3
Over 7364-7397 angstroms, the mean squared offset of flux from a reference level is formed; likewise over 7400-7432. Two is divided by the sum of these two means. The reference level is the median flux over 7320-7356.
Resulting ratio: 0.011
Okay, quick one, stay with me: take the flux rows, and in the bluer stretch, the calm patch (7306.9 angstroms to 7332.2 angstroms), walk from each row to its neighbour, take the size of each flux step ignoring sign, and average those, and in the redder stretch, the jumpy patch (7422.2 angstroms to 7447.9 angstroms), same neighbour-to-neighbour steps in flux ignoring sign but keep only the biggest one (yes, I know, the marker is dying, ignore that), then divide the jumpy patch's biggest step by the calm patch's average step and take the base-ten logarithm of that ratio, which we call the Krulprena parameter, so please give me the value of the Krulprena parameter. 0.18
